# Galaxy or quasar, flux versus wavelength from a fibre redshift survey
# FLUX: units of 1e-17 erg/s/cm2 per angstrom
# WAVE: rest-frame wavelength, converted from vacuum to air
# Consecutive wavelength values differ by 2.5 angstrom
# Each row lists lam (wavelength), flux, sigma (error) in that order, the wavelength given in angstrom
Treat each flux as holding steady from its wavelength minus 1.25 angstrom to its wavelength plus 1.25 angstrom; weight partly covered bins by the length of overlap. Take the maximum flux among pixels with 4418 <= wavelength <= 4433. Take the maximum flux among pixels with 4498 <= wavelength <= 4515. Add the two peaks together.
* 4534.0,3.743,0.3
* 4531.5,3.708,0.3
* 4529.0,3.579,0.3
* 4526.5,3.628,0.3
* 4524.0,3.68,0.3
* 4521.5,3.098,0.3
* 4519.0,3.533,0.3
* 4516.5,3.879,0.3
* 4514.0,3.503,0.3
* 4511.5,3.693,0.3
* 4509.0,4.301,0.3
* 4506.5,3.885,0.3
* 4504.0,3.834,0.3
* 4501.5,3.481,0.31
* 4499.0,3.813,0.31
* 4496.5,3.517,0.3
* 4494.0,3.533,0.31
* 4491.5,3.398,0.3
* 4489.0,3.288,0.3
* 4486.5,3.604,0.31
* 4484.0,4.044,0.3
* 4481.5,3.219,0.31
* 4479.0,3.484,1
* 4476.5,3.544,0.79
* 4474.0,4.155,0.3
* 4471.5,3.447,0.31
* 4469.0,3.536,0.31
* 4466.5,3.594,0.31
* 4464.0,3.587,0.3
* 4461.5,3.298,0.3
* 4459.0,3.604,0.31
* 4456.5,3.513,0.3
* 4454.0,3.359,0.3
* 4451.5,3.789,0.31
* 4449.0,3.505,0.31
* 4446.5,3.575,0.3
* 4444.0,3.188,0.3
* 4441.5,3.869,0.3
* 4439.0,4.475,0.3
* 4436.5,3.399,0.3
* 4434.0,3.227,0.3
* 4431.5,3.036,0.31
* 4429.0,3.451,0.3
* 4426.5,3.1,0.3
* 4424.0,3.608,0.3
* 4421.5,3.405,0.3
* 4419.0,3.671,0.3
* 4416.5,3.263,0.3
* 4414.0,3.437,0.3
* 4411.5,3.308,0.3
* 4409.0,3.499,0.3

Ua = 7.97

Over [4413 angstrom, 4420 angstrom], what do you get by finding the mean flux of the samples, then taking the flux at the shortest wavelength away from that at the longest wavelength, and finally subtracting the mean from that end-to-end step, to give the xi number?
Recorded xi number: -3.2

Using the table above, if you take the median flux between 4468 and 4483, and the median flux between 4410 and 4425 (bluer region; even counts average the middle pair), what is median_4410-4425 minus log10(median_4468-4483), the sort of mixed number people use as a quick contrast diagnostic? 2.88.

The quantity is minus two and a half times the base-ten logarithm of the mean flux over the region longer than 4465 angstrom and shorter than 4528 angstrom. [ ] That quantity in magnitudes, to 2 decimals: -1.40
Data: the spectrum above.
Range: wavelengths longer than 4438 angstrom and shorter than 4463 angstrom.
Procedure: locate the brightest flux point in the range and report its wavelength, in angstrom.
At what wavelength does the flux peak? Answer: 4439.0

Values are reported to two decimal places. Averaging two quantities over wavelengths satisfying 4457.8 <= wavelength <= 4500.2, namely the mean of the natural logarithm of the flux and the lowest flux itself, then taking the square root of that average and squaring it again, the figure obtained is 2.24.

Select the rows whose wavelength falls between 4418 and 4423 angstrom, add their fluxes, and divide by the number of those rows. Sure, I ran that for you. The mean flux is 3.5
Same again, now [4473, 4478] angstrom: 3.8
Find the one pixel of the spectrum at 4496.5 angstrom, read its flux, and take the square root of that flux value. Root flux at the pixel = 1.88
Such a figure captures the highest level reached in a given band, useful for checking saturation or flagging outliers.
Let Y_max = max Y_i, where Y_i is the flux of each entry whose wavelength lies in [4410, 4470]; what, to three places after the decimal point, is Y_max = 4.475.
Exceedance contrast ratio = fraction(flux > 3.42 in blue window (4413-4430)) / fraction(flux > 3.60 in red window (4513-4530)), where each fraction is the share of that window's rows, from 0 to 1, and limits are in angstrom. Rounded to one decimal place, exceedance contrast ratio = 1.3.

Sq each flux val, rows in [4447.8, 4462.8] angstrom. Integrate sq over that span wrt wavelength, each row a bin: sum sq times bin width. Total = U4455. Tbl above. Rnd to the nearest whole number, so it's 185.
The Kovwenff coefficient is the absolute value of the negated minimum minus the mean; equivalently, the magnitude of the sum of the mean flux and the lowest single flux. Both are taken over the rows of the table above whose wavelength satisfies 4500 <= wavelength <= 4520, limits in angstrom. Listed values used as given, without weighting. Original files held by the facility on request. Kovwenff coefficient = 7.2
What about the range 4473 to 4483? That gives 6.8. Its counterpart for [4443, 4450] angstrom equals 6.6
